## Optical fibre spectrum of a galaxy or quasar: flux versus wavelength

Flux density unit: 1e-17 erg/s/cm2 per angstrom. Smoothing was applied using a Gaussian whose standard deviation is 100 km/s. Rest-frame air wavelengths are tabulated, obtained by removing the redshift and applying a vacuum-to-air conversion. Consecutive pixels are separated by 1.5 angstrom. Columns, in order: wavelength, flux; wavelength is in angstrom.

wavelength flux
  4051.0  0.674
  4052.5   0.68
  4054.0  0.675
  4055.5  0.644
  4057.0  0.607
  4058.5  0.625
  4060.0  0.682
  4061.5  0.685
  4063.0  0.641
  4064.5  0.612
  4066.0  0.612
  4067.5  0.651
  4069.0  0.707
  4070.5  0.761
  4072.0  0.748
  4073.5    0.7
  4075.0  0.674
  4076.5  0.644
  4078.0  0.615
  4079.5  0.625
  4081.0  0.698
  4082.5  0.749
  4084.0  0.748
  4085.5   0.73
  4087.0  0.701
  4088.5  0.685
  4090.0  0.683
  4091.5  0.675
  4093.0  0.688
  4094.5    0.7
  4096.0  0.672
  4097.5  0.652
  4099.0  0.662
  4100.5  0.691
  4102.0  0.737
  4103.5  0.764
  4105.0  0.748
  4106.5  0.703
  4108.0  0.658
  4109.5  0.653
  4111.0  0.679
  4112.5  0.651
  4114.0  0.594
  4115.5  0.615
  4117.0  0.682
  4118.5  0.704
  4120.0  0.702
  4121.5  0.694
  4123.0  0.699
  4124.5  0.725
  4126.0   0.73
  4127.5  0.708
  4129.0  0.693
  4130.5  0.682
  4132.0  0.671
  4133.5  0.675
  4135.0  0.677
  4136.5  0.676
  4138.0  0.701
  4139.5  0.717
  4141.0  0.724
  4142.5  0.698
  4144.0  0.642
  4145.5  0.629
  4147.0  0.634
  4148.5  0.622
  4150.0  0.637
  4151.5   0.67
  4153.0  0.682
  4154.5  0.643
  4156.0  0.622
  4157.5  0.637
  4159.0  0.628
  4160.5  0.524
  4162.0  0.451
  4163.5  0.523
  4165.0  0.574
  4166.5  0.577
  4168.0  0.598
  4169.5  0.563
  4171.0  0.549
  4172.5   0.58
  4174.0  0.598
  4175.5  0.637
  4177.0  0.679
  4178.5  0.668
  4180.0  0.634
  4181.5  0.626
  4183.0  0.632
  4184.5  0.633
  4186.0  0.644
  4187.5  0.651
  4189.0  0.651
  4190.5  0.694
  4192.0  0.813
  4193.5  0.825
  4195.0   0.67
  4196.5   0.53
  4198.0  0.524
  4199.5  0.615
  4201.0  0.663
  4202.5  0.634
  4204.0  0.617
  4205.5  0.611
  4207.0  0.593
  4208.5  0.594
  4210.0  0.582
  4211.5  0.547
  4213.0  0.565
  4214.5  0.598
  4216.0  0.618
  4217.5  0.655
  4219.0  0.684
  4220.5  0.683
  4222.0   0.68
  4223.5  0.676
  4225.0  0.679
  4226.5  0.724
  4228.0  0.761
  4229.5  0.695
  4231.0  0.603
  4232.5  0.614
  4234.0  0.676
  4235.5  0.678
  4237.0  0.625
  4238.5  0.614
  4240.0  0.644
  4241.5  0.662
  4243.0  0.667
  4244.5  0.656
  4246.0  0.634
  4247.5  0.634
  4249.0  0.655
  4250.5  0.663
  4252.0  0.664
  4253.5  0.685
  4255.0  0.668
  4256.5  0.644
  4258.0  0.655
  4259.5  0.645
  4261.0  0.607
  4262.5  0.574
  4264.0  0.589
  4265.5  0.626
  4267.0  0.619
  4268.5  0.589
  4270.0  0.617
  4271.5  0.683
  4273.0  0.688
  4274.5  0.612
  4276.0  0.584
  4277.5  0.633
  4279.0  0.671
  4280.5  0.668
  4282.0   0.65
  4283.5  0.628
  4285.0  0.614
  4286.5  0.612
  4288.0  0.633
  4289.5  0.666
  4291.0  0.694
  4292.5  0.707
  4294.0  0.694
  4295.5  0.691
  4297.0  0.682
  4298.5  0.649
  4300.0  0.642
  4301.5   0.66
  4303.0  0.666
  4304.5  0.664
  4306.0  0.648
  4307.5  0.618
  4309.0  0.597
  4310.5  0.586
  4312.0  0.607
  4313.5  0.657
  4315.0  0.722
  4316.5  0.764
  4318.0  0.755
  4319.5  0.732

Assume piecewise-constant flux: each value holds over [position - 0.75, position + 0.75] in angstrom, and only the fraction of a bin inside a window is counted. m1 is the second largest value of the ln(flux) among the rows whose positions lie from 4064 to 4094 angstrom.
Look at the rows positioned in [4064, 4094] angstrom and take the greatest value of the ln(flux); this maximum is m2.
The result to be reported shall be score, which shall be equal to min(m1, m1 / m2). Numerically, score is -0.289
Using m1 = -0.289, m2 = -0.27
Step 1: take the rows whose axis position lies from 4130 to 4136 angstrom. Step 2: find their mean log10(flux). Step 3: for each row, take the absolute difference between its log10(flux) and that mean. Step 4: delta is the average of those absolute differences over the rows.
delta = 0.002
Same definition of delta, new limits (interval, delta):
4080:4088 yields 0.012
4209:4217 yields 0.016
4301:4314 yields 0.019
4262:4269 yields 0.013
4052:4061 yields 0.018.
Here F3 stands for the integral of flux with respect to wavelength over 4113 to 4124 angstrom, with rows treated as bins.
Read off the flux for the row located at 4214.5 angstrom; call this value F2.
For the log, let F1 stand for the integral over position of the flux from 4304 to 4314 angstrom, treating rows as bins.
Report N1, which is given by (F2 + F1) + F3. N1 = 14.2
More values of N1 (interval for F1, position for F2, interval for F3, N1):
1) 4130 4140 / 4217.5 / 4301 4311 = 13.9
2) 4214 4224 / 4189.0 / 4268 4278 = 13.5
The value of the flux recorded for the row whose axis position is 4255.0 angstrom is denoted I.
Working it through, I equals 0.668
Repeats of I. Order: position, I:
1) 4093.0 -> 0.688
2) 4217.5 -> 0.655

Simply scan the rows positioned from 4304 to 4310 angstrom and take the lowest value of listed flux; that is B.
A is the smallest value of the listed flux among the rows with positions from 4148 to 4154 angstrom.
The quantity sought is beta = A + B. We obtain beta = 1.22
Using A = 0.622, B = 0.597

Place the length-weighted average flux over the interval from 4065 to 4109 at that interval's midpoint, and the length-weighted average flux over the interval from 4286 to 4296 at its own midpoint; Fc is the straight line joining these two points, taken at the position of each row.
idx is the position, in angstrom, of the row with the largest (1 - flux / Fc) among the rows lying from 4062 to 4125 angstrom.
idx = 4114.0 angstrom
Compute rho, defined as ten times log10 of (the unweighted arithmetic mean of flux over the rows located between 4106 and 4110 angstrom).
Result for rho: -1.73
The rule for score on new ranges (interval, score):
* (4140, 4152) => -0.360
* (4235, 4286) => -0.378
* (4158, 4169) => -0.514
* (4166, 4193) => -0.365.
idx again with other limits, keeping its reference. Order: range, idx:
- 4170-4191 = 4171.0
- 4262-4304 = 4262.5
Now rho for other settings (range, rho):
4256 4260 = -1.88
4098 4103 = -1.57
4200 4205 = -1.95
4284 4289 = -2.08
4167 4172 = -2.44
